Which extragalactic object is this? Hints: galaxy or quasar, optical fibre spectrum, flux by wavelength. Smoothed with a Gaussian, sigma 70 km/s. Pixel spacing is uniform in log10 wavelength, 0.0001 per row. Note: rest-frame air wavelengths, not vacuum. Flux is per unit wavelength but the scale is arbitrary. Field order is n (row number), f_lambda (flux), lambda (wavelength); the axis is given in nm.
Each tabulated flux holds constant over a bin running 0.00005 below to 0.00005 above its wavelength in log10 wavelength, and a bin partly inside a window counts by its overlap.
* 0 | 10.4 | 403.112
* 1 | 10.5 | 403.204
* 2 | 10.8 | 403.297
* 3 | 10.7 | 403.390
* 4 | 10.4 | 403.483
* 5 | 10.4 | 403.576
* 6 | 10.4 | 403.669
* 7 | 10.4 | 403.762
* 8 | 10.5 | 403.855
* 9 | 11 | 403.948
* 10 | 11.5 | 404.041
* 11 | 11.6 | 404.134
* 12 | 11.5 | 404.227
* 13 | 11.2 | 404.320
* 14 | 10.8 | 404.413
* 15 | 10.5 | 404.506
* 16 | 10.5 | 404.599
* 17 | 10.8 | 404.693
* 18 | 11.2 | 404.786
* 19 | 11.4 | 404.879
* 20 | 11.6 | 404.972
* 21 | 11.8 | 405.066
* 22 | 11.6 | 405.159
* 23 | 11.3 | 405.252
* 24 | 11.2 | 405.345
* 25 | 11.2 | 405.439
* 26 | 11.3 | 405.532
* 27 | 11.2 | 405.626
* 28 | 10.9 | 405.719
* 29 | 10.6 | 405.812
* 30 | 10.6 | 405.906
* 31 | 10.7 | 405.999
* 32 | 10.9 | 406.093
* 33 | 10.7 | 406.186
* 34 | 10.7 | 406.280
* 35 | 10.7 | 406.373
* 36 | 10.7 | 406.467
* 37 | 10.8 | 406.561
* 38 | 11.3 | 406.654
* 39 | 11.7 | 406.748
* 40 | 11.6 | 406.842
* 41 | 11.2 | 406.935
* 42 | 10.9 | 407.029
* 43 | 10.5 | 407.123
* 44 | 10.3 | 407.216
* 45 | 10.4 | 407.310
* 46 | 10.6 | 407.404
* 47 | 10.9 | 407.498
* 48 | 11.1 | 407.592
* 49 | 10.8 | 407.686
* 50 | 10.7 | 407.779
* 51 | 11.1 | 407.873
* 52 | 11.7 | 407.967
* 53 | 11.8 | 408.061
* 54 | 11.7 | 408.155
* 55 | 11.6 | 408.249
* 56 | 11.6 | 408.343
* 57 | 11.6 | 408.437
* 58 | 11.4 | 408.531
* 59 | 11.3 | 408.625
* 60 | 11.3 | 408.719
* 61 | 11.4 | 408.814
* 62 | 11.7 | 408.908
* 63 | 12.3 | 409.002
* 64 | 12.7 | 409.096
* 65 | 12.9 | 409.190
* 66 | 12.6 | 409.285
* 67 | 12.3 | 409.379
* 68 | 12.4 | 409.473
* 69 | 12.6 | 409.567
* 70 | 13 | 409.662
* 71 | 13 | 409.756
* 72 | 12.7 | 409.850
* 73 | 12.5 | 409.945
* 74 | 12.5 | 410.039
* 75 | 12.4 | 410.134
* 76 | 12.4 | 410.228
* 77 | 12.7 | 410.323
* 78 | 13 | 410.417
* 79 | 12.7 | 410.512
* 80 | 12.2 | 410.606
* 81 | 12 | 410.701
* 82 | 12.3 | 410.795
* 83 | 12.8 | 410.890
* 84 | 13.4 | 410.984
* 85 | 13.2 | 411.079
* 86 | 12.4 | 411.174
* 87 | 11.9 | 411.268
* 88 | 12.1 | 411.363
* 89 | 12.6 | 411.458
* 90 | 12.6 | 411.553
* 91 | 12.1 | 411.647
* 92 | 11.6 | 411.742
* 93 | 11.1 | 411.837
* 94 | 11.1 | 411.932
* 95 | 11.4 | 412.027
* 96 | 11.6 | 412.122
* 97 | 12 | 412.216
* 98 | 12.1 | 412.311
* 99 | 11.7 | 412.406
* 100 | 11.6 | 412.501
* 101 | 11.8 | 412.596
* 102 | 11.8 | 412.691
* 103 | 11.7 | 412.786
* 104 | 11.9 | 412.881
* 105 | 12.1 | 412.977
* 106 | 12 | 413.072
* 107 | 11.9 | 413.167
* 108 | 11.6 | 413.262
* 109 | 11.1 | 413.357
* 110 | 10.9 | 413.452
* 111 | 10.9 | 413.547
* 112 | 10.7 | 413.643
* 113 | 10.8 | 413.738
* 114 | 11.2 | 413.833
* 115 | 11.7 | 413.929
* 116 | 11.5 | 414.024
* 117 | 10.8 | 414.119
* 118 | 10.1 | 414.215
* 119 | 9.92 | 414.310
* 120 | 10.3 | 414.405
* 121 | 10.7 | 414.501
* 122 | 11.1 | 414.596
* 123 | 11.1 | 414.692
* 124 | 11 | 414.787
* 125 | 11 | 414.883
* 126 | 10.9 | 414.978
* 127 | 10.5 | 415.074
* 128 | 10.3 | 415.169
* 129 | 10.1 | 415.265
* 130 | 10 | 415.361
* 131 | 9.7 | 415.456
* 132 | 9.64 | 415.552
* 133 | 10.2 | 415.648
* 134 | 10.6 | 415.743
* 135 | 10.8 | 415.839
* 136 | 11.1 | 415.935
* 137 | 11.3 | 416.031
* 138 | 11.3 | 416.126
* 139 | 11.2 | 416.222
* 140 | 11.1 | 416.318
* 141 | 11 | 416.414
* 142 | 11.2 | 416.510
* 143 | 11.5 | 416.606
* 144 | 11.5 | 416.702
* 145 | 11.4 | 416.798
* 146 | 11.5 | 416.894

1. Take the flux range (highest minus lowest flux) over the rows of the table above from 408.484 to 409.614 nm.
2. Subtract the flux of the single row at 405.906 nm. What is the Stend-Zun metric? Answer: -9.0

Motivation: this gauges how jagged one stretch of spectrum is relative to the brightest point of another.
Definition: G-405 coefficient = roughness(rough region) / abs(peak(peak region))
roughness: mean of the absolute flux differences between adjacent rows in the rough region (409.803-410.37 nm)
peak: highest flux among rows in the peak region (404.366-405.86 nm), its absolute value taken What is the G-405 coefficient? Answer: 0.010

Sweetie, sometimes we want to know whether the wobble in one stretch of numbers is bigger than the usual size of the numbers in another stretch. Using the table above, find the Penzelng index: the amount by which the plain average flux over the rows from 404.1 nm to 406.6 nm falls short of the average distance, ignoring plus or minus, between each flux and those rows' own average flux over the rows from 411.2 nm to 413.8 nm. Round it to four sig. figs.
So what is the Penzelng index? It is -10.63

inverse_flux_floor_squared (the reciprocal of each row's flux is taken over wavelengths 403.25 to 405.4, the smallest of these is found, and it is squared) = 0.0072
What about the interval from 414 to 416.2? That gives 0.0076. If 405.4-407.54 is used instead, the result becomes 0.0073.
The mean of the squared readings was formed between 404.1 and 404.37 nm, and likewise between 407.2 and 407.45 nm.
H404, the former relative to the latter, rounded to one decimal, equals 1.2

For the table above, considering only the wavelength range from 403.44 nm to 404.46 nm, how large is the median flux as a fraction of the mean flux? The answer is 0.99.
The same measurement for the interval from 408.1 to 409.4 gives 0.98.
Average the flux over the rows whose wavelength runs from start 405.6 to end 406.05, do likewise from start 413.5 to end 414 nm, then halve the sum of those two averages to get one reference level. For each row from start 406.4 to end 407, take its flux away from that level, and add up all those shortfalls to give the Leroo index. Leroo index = -1.7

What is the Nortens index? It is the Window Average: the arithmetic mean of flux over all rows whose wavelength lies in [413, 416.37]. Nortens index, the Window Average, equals 10.8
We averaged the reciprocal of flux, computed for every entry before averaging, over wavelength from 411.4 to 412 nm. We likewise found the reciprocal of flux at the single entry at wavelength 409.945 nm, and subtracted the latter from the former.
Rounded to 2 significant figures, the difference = 0.0046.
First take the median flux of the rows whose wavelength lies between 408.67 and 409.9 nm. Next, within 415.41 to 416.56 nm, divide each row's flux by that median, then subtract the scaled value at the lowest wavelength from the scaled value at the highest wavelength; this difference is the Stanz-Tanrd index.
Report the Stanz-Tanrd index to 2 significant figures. 0.12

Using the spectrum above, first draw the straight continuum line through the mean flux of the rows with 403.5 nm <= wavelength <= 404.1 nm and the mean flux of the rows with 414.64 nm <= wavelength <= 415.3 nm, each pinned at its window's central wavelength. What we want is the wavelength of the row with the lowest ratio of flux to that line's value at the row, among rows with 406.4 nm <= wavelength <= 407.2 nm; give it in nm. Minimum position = 407.123 nm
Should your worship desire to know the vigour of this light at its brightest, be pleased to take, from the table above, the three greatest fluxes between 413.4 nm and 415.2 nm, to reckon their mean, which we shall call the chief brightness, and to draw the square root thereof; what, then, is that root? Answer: 3.39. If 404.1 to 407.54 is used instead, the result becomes 3.42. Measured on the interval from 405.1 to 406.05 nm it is 3.38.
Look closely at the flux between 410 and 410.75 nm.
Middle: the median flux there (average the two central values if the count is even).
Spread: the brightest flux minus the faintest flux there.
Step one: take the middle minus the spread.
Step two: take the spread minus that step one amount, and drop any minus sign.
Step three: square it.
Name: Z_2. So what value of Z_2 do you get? 109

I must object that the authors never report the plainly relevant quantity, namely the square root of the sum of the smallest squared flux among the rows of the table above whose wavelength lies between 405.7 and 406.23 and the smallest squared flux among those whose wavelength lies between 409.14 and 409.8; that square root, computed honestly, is 16.2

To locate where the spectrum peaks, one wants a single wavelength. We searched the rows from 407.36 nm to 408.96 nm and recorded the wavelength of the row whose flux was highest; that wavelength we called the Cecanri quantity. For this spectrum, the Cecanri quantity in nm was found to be 408.061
